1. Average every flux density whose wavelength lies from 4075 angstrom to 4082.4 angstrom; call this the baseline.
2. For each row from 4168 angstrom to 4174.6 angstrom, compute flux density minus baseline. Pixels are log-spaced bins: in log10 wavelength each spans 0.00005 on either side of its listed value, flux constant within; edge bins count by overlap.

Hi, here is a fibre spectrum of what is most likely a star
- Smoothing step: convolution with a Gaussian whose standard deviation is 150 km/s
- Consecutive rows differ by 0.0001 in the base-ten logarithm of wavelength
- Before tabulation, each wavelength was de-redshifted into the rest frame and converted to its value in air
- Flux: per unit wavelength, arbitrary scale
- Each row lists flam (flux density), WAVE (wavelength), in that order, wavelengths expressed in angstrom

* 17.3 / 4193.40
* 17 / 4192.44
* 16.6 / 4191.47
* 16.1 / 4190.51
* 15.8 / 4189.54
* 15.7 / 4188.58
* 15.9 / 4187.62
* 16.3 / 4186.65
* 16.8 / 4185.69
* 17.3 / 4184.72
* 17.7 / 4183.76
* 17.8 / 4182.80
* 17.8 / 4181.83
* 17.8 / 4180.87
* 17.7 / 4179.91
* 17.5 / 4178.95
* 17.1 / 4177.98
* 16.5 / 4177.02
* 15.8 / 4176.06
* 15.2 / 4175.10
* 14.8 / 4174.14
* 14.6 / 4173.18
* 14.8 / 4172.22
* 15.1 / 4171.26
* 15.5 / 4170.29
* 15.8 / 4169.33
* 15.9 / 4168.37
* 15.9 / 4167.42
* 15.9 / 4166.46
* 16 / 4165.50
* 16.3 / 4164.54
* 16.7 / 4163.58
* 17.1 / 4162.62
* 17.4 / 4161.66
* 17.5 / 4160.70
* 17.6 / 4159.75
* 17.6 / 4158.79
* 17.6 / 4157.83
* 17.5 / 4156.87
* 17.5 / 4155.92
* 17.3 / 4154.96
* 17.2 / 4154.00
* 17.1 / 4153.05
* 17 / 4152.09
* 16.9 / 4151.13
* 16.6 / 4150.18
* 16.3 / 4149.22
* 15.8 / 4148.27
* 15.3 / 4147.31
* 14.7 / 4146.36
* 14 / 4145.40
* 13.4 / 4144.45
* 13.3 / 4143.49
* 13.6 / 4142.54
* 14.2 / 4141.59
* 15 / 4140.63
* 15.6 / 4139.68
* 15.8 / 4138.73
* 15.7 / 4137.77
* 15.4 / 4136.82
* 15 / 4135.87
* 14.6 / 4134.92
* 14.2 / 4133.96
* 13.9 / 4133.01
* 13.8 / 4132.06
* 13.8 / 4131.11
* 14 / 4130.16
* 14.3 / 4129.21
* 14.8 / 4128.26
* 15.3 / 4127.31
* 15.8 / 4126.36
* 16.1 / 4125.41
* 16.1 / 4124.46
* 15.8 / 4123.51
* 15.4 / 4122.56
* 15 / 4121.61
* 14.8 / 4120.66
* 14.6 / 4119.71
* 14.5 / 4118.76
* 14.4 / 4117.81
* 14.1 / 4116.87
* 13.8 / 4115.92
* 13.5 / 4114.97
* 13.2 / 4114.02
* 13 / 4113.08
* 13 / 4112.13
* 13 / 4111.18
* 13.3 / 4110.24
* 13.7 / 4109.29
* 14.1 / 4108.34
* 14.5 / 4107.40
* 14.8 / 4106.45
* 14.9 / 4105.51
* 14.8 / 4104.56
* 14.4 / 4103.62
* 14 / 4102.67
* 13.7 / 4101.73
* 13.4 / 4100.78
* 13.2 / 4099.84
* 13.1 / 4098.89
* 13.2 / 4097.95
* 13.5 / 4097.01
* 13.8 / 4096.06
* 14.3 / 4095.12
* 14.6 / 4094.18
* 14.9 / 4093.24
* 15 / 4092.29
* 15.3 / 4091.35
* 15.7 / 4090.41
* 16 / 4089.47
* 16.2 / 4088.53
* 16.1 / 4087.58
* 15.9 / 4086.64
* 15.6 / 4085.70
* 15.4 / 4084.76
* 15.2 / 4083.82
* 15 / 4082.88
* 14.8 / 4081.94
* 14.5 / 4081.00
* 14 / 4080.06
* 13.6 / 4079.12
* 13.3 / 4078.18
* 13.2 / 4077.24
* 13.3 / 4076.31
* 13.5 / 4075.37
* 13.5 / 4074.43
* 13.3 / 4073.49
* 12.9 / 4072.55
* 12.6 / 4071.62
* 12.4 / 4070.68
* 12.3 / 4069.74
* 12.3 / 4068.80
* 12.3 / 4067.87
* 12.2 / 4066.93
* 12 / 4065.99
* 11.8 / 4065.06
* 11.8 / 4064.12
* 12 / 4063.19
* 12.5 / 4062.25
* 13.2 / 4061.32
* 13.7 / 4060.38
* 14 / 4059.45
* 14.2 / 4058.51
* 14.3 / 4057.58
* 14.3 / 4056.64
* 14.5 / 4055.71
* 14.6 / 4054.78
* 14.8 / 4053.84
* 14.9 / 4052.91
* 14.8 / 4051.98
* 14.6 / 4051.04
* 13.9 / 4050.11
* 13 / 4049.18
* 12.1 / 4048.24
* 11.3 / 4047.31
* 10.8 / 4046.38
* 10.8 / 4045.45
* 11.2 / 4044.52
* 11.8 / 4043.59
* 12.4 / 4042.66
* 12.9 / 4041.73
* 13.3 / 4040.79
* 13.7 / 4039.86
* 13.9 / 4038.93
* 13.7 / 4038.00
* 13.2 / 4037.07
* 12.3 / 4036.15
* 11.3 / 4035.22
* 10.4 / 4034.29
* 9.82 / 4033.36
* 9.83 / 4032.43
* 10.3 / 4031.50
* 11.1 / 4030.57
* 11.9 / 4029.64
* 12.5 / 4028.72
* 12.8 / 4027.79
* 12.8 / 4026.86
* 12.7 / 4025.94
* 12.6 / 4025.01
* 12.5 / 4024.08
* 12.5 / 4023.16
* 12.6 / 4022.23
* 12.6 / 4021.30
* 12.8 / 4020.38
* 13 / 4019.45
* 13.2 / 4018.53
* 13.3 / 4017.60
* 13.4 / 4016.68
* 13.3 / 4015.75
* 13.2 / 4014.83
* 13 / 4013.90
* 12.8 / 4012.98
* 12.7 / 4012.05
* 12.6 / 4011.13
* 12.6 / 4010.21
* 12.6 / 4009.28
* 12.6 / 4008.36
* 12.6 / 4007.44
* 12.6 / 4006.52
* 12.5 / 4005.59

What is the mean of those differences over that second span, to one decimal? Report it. 1.4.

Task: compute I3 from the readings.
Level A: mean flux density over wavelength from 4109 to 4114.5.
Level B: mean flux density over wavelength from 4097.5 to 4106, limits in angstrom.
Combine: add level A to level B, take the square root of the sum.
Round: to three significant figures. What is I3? 5.20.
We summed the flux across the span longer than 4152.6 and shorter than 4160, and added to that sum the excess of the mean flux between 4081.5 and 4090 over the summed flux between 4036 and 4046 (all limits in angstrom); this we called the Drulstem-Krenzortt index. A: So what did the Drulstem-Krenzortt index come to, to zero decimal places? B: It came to 16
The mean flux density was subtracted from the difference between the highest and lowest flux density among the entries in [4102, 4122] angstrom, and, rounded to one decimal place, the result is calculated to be -12.1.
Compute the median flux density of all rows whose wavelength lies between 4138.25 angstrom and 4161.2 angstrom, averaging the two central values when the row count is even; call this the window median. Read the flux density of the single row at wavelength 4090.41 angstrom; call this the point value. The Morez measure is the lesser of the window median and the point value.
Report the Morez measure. 15.7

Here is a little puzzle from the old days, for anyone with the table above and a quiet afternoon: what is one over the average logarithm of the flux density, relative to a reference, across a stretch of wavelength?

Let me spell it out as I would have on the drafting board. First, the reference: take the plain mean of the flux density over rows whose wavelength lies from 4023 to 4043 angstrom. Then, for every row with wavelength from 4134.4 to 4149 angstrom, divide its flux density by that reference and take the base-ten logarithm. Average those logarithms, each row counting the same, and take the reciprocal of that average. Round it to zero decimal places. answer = 12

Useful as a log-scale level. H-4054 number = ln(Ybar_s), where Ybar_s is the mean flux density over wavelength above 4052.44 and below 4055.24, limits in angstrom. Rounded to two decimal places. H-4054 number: 2.69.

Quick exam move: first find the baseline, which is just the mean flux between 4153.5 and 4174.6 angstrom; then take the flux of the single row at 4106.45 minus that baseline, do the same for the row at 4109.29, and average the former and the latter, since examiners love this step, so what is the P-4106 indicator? -2.2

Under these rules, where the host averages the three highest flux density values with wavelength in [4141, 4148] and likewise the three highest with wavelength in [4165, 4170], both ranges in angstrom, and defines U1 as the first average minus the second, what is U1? -1.2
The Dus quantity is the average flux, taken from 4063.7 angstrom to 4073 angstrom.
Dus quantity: 12.3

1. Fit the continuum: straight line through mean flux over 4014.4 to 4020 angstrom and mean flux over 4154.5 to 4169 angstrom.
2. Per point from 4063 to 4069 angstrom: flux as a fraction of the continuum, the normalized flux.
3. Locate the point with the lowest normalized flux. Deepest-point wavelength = 4065.06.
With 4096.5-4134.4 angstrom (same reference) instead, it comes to 4113.08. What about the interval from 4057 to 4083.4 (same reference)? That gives 4065.06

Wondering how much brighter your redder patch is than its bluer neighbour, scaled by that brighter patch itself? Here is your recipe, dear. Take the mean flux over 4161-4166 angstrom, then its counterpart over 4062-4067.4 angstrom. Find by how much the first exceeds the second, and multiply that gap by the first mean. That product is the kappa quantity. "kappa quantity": 78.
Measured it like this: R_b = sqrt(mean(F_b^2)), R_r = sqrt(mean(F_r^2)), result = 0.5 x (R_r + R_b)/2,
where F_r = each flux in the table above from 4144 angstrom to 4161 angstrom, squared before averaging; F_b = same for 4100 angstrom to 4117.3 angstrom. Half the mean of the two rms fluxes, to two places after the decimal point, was 7.60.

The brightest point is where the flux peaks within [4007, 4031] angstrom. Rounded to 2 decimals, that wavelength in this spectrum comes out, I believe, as 4016.68 angstrom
